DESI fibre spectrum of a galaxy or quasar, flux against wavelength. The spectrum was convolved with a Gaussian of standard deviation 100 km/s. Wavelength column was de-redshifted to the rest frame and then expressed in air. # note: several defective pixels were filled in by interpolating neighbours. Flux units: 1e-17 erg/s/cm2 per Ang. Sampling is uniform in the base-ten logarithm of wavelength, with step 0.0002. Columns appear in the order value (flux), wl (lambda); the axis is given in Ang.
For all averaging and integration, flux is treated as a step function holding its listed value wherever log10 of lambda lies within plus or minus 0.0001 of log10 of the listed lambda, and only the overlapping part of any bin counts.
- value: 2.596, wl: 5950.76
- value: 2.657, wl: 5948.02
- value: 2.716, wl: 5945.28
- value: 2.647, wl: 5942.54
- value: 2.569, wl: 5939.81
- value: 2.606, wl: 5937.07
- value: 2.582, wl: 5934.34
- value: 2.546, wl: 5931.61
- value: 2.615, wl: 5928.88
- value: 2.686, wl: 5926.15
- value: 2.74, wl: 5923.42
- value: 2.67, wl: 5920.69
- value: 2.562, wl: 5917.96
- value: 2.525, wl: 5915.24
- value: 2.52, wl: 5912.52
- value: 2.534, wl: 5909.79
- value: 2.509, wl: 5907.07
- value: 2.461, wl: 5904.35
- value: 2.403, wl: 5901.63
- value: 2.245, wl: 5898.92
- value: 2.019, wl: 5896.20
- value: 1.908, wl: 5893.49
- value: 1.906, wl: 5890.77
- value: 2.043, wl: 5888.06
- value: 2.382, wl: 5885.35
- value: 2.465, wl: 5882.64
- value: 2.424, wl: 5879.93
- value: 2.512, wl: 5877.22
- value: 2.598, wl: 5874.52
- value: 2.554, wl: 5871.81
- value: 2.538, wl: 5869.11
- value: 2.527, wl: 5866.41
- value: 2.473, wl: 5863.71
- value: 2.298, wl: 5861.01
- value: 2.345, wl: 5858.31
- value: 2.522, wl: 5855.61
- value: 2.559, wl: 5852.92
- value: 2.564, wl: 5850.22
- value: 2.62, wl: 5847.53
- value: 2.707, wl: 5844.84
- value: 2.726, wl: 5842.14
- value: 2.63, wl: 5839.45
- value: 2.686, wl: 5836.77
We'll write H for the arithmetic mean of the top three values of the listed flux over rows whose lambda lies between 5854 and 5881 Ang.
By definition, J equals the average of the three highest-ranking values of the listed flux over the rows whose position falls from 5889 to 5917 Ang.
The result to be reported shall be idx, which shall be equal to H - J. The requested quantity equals 0.04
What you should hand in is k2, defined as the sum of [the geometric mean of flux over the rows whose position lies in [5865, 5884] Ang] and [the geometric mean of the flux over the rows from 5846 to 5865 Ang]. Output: 5.0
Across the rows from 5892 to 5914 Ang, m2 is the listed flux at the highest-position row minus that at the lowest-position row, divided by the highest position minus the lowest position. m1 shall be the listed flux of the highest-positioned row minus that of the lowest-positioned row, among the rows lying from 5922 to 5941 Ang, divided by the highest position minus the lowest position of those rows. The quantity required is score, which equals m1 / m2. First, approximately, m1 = -0.010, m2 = 0.032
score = -0.3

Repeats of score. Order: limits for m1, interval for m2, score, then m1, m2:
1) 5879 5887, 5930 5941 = -2.8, -0.008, 0.003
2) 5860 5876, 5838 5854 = -4.2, 0.022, -0.005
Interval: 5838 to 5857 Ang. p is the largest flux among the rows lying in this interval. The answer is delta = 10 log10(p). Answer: 4.36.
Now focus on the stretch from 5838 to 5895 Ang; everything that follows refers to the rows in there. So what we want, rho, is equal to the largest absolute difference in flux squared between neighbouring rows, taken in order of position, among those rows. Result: 1.5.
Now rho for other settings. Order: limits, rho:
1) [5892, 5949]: 1.0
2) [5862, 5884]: 0.4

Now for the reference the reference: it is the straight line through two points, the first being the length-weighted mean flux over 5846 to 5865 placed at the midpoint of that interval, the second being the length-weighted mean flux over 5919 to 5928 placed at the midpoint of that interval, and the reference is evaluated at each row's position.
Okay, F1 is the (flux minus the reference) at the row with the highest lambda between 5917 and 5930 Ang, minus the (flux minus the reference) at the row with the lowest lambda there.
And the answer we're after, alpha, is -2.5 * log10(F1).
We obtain 4.2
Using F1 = 0.02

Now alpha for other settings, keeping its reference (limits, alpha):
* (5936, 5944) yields 4.0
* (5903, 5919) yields 3.0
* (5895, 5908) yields 0.8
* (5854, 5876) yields 4.2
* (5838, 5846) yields 3.0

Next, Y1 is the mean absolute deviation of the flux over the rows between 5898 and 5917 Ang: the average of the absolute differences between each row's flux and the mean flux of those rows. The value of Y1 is 0.076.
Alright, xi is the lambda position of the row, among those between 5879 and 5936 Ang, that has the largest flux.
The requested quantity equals 5923.42 Ang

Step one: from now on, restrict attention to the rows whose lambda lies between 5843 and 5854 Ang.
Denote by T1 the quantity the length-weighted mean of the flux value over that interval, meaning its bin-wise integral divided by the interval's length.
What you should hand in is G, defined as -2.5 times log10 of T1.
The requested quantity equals -1.04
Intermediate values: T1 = 2.62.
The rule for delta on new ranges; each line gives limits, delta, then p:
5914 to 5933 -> 4.38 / 2.74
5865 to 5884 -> 4.15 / 2.598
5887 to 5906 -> 3.91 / 2.461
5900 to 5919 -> 4.09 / 2.562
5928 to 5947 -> 4.34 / 2.716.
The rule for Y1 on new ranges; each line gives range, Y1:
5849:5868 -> 0.085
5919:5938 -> 0.055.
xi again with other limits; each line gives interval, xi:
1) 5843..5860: 5844.84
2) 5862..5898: 5874.52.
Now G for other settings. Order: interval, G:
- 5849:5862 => -0.98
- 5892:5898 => -0.74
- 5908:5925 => -1.03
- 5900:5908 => -0.97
